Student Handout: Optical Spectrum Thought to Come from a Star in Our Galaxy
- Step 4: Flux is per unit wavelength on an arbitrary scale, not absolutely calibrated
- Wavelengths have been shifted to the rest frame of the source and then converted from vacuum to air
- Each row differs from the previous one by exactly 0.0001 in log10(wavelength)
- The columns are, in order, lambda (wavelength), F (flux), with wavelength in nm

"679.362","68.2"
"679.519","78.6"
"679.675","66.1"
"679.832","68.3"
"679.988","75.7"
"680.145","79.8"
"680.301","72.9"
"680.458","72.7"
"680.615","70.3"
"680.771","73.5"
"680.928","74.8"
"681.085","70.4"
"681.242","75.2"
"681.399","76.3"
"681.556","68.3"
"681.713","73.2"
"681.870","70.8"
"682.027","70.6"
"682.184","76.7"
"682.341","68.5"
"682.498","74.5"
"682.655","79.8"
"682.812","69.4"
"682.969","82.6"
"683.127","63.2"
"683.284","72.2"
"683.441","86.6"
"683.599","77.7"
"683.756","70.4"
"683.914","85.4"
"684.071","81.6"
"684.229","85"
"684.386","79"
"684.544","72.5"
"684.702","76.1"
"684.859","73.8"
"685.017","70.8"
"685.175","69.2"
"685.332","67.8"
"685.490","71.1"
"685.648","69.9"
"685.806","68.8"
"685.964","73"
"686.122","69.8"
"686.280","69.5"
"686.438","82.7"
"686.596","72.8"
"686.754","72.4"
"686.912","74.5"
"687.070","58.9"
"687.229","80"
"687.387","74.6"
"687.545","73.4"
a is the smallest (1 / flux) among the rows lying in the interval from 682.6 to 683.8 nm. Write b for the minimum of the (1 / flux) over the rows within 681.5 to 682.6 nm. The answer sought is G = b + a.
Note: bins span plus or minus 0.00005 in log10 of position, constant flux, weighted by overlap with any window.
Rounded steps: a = 0.0115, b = 0.0130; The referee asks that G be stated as 0.0246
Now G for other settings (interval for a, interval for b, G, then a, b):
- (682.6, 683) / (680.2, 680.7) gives 0.0258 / 0.0121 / 0.0137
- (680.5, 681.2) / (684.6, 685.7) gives 0.0265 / 0.0134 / 0.0131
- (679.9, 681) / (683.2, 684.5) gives 0.0241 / 0.0125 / 0.0115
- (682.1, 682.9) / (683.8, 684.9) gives 0.0242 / 0.0125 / 0.0117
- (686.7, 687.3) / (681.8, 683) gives 0.0246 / 0.0125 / 0.0121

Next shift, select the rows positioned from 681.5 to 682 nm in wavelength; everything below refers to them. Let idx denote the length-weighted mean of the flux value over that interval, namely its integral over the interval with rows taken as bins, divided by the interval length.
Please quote 70.9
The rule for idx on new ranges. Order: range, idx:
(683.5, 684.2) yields 79.4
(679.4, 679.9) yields 70.8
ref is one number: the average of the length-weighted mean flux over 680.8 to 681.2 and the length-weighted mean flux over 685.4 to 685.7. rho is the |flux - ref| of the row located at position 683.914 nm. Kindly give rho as 14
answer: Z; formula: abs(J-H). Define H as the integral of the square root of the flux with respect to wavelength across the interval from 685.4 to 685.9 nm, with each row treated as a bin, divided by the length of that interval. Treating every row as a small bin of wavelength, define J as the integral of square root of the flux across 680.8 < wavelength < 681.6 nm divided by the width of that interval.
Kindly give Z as 0.19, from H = 8.36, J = 8.55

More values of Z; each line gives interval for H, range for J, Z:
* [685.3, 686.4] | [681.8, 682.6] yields 0.12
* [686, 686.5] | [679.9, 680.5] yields 0.11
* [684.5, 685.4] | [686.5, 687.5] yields 0.03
